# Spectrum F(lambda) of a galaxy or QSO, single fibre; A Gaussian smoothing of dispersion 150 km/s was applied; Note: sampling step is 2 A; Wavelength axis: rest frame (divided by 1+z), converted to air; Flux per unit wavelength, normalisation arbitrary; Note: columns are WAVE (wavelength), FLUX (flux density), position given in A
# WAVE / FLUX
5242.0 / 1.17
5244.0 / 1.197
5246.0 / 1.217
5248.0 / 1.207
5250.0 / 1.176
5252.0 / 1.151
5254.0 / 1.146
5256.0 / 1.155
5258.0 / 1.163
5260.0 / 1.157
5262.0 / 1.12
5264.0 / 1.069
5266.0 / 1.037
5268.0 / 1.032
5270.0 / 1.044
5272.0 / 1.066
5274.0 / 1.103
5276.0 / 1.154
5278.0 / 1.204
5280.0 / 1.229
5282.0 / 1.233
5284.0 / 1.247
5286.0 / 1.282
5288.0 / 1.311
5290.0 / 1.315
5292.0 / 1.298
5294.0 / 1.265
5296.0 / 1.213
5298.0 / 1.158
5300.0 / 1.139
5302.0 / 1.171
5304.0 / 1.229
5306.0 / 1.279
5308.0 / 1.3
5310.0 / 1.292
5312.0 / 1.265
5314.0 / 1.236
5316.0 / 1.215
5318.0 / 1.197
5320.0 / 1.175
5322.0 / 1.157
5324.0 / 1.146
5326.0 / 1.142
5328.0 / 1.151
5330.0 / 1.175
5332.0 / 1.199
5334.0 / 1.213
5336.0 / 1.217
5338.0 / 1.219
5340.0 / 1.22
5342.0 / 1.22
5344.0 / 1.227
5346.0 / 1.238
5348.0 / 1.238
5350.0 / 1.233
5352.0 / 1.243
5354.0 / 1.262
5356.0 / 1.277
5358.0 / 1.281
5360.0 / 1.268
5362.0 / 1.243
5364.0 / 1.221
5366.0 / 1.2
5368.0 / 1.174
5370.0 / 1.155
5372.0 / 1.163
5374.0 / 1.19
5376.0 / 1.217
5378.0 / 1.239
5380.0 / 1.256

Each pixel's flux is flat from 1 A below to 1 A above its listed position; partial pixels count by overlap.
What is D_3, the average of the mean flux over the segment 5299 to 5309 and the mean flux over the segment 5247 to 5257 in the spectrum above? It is 1.20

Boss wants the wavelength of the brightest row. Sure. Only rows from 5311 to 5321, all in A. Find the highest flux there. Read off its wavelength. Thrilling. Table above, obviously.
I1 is 5312.0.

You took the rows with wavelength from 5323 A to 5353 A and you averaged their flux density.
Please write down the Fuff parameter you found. 1.21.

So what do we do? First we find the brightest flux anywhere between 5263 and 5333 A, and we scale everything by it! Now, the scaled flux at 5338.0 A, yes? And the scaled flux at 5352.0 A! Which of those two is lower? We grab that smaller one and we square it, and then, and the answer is 0.859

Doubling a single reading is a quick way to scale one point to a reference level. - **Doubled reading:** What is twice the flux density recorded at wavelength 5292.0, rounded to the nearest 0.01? 2.60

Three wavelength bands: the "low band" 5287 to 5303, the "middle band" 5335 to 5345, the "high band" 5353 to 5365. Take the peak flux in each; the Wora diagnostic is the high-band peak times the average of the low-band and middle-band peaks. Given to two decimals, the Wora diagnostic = 1.63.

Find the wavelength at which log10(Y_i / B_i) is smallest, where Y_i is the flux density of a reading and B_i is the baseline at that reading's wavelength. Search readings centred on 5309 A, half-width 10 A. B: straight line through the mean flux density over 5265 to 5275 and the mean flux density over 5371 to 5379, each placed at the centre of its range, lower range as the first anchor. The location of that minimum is 5300.0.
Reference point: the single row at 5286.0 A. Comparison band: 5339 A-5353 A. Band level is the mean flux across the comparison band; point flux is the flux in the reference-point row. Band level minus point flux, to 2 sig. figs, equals -0.051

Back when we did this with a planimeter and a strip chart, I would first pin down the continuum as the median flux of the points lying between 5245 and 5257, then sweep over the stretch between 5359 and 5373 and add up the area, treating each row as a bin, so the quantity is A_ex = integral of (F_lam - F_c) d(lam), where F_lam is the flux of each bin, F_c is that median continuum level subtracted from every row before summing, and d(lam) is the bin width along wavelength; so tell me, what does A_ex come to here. 0.53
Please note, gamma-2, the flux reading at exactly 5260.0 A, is 1.157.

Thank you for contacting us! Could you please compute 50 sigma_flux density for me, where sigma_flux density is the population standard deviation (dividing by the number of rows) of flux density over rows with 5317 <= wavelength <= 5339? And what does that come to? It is 1.4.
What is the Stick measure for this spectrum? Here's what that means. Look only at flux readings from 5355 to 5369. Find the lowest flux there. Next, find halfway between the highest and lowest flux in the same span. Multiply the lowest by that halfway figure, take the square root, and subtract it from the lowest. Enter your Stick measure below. -0.026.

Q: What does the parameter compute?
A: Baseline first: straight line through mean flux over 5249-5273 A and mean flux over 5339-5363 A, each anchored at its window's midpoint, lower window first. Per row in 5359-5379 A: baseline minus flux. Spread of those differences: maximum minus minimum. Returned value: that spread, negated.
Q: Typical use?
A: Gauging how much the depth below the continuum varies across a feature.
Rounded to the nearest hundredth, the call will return -0.13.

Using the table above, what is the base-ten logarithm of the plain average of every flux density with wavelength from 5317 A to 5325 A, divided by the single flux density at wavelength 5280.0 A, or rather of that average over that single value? -0.02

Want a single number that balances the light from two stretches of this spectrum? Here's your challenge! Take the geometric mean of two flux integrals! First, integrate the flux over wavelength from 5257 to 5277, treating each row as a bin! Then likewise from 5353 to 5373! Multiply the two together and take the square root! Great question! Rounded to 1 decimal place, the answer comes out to 23.2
